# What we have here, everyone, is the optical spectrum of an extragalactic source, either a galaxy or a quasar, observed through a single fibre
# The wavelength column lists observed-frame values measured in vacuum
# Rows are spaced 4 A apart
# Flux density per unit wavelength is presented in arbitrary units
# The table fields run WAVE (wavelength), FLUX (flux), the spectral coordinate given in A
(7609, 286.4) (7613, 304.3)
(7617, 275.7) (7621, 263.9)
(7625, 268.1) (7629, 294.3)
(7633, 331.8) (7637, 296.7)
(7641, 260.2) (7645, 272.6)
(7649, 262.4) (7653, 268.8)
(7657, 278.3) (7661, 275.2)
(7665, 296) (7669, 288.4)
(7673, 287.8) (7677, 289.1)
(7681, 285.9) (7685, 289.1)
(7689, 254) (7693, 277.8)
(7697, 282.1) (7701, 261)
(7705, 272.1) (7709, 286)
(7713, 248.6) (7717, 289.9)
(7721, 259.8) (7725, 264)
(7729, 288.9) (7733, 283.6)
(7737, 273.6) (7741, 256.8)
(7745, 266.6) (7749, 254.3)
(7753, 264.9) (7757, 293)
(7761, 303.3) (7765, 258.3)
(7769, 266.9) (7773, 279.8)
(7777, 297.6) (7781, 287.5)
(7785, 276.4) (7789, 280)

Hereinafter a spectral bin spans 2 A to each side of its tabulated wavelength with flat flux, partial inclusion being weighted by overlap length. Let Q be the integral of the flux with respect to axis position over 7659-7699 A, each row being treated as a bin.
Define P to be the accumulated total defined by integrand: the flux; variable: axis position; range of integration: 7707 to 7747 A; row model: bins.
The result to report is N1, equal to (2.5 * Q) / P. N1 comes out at 2.60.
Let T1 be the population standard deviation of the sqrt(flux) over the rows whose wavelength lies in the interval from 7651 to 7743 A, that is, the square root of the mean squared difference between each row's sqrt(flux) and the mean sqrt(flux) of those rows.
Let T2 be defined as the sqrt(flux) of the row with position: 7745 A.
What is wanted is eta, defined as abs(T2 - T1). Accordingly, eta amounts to 15.9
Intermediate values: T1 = 0.40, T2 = 16.3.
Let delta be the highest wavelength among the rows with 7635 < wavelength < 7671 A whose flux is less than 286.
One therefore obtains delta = 7661 A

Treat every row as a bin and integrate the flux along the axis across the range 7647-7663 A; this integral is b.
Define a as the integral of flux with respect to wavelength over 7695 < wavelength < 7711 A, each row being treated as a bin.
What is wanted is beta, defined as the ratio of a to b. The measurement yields 1.02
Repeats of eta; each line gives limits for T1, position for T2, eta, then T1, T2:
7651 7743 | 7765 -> 15.7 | 0.40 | 16.1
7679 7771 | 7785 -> 16.2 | 0.45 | 16.6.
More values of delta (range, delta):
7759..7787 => 7785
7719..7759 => 7753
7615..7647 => 7645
